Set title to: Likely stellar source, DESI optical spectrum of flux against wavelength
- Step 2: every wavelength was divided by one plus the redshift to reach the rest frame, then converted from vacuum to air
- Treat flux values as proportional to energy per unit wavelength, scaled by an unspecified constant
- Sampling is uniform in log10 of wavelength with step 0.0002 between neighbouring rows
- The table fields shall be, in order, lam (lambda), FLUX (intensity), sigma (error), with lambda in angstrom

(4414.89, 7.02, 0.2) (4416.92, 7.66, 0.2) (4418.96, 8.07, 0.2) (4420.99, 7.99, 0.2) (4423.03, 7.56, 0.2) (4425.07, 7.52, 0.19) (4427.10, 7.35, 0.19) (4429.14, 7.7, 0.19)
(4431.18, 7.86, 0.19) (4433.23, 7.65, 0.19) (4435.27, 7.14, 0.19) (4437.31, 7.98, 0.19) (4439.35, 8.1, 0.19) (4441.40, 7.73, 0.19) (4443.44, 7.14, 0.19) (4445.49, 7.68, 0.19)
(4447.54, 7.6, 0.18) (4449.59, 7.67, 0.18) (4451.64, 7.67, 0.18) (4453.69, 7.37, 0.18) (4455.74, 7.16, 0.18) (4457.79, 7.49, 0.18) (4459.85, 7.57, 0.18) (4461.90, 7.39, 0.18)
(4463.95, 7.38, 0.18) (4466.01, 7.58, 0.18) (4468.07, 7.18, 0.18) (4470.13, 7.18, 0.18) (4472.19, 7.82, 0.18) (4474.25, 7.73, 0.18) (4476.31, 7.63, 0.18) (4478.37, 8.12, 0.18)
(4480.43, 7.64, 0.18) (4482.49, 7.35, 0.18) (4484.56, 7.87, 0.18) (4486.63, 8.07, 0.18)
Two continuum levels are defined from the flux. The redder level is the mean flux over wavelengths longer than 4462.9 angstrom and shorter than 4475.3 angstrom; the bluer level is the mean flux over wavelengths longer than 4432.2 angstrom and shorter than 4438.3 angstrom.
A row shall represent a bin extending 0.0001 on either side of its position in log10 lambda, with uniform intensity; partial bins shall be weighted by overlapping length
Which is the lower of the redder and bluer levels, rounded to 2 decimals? 7.48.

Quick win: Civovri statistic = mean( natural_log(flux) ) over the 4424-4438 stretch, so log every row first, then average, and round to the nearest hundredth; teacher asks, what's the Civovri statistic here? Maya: 2.03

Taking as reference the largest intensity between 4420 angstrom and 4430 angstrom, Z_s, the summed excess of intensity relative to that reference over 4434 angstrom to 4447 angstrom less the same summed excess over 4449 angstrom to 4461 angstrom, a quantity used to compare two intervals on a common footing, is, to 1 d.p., 0.8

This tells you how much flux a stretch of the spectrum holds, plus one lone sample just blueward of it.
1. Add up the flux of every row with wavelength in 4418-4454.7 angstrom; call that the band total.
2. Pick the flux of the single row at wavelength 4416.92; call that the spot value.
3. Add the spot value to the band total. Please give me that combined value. 145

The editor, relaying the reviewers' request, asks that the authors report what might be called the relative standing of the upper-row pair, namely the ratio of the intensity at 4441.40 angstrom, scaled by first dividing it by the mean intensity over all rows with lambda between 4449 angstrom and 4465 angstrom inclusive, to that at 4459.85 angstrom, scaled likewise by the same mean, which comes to 1.02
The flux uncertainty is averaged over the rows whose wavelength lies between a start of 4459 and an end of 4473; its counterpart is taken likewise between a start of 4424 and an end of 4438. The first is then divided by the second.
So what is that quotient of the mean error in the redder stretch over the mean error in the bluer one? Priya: 0.95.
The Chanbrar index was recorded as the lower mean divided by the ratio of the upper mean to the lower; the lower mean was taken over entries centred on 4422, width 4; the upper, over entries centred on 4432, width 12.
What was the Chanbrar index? 7.94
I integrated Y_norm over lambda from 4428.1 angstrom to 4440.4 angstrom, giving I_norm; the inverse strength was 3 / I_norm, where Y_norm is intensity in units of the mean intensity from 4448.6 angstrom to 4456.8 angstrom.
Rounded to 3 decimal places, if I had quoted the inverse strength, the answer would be 0.236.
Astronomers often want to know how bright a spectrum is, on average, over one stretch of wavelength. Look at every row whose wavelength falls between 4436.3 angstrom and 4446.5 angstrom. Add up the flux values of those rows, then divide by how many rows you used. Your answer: 7.73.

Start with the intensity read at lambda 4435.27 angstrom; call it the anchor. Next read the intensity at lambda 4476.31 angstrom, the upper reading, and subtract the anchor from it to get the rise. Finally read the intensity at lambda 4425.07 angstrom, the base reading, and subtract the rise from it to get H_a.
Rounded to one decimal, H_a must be 7.0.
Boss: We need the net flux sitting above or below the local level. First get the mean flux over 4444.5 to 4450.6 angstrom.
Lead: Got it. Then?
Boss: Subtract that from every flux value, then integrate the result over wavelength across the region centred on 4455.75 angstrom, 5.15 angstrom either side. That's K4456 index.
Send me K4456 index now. -2.0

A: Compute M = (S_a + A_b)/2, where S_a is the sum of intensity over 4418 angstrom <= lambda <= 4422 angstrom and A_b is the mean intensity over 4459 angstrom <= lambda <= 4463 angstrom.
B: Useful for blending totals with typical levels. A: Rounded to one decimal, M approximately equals 11.8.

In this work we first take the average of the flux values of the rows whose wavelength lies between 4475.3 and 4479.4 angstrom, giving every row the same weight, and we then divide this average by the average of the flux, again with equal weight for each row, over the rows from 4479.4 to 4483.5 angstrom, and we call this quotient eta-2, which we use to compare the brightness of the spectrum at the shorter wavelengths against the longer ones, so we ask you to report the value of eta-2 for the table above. 1.05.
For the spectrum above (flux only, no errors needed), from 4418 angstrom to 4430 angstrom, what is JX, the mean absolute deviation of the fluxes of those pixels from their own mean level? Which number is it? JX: 0.22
